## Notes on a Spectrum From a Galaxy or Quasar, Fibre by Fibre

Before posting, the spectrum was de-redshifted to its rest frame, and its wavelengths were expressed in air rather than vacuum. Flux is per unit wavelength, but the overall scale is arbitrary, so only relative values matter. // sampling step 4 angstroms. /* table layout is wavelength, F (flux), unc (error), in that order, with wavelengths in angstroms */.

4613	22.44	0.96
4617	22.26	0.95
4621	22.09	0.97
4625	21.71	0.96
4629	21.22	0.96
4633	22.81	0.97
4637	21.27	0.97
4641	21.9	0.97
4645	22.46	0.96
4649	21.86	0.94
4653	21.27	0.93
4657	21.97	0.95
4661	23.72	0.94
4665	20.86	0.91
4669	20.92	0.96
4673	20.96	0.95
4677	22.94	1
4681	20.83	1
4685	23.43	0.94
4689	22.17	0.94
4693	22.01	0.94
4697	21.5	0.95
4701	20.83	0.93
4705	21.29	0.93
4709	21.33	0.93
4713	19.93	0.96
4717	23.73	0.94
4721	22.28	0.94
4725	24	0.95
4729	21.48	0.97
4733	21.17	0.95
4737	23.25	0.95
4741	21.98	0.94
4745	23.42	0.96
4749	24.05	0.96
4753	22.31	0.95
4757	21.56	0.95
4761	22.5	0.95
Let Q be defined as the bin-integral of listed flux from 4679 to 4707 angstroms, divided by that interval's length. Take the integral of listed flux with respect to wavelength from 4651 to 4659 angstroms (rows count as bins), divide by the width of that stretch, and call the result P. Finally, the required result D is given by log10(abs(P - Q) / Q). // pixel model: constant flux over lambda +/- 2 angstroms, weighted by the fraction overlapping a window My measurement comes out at -2.32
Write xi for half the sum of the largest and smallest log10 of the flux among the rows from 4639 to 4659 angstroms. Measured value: 1.34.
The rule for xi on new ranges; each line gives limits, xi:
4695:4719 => 1.34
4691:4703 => 1.33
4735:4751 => 1.36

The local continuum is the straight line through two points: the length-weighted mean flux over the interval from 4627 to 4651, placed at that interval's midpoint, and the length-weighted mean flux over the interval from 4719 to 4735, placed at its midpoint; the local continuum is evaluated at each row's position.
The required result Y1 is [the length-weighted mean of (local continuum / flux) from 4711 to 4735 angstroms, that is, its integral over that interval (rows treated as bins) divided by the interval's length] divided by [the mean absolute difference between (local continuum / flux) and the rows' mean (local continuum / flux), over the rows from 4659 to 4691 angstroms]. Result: 21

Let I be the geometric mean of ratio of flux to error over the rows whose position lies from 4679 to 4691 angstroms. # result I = 23.0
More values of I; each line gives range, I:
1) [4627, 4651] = 22.8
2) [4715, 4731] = 24.1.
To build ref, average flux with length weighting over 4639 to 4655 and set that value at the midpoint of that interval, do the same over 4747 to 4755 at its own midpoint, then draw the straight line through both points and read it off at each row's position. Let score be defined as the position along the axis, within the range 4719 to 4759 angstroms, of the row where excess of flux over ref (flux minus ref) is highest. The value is 4725 angstroms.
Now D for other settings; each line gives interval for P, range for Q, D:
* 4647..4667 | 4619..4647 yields -3.22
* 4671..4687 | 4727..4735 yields -1.47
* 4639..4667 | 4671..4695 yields -2.64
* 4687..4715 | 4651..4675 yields -1.83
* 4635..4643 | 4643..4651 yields -1.59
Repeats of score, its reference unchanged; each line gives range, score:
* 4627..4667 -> 4661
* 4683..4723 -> 4685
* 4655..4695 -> 4661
